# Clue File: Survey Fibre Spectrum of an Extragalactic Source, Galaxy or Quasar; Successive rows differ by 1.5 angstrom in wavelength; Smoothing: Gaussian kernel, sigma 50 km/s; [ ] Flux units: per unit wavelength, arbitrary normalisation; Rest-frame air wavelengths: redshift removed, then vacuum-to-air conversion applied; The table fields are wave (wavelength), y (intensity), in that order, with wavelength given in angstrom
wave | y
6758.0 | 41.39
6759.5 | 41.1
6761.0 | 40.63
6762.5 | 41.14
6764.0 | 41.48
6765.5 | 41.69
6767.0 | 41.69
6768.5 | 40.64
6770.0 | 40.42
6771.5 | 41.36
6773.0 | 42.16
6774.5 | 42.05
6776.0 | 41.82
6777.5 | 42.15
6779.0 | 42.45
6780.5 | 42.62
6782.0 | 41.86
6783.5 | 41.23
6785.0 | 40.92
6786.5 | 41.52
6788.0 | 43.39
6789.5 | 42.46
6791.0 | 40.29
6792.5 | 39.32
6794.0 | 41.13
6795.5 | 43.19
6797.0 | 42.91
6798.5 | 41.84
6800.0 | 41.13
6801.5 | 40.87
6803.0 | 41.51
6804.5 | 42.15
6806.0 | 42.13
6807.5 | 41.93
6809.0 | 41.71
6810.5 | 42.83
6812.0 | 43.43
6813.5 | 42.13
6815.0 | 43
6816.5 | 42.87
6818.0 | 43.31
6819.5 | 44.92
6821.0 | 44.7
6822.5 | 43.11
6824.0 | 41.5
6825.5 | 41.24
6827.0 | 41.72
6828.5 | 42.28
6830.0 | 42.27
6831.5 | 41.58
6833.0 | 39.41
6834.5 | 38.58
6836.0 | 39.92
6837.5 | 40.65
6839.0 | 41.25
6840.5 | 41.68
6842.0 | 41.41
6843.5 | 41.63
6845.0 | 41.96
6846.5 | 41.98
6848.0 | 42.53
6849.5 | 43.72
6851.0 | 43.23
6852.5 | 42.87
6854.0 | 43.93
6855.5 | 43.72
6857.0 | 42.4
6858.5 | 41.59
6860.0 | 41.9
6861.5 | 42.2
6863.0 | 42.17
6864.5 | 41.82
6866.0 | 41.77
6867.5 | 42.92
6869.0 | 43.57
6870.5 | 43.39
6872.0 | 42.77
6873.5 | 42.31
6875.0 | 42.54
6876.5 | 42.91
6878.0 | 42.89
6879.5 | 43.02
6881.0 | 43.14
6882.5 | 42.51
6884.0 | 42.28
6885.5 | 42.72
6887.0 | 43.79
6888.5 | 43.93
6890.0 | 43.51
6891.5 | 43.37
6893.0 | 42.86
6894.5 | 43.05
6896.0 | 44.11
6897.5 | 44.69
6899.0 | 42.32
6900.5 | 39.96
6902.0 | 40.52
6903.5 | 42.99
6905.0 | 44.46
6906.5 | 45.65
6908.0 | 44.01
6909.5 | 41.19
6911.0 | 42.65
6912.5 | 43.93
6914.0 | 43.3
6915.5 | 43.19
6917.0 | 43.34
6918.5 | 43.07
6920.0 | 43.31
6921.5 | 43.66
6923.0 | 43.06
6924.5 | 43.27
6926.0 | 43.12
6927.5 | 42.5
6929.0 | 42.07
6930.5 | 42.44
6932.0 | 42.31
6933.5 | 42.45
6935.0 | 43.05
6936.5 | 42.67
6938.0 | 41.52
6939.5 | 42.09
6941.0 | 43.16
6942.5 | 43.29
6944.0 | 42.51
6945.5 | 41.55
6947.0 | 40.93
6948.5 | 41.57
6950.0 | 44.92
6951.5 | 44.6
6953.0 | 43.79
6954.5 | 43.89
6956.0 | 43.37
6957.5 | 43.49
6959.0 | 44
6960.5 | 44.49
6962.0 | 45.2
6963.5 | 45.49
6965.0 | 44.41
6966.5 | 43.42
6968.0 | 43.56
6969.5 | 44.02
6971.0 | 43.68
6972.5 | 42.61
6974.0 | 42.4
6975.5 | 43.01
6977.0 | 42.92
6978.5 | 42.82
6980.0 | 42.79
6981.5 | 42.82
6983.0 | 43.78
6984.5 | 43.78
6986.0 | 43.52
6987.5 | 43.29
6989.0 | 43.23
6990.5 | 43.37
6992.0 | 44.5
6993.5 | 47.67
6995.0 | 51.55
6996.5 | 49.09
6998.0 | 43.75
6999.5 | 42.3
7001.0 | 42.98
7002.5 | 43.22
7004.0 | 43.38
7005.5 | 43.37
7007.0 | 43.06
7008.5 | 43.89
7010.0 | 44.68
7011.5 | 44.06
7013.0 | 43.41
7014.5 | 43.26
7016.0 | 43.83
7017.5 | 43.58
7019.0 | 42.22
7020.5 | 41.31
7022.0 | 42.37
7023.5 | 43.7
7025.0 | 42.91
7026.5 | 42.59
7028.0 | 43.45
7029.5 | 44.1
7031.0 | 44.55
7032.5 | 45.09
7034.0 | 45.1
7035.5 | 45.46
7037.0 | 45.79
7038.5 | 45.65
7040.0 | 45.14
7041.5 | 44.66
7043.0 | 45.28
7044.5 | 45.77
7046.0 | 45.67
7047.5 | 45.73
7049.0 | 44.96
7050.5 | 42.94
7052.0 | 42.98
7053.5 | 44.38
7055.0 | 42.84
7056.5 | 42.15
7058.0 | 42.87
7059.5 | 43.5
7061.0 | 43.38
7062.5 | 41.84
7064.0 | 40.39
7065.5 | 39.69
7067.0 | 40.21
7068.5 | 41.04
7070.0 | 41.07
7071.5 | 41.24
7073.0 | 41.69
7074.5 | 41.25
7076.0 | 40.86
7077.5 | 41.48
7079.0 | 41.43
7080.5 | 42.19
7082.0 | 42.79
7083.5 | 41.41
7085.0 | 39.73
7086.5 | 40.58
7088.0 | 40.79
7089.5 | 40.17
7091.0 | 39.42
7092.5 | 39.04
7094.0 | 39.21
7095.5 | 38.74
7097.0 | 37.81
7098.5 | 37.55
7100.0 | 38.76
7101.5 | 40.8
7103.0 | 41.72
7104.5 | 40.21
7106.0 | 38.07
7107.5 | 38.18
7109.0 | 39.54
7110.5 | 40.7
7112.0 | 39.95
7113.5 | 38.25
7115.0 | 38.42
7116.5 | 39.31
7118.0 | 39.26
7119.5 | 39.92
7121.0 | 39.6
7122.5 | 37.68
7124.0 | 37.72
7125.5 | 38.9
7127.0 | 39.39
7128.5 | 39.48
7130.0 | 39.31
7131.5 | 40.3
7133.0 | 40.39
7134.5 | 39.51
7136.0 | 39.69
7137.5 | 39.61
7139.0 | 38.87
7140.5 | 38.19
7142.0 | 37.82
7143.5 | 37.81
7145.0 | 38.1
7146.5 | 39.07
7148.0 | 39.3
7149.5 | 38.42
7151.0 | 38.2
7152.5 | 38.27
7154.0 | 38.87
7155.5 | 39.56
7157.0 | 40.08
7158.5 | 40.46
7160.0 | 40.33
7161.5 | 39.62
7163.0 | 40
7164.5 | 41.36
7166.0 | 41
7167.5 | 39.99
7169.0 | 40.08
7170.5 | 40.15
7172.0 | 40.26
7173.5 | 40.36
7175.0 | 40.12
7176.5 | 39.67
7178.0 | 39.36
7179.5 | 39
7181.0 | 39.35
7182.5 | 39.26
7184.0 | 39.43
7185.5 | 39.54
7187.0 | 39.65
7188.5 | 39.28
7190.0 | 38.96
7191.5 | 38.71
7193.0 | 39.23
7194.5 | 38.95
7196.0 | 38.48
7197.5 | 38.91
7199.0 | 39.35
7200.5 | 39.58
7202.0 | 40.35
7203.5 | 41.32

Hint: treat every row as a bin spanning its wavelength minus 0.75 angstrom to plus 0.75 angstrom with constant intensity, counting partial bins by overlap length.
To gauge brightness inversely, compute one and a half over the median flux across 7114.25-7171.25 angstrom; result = 0.0380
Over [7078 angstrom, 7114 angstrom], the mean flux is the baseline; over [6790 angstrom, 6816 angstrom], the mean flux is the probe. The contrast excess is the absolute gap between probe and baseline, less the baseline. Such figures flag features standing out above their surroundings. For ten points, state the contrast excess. -37.9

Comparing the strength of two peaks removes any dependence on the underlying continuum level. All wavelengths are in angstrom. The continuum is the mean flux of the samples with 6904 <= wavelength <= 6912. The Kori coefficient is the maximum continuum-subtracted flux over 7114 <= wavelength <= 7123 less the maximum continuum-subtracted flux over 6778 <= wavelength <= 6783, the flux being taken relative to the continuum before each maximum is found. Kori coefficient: -2.7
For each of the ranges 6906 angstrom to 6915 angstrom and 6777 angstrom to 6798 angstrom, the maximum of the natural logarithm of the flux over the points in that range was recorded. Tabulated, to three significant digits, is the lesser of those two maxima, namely 3.77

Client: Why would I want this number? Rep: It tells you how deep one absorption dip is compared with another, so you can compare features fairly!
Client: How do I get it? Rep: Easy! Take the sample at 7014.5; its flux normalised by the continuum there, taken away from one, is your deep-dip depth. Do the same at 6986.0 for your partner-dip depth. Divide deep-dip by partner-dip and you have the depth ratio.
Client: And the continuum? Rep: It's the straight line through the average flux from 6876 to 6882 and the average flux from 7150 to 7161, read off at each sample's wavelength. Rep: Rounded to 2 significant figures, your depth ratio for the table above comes 1.1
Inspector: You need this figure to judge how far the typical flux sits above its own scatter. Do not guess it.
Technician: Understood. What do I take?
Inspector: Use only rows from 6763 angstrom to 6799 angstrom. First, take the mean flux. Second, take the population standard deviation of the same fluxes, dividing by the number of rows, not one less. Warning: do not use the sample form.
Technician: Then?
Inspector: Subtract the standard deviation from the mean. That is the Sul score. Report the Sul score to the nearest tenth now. 40.8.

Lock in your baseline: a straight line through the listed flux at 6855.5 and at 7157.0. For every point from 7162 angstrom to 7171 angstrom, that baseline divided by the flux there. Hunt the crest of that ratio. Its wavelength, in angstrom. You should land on 7163.0 angstrom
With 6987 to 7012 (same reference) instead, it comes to 6999.5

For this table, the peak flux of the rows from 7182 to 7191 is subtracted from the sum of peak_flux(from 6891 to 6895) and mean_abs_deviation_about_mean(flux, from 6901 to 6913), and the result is 5.1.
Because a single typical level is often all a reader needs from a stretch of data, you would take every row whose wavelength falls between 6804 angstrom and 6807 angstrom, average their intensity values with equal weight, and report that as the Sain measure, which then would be 42.1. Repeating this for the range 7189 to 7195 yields 39.0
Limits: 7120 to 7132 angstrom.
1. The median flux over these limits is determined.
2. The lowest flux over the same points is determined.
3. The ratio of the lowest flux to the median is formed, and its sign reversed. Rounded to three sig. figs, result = -0.958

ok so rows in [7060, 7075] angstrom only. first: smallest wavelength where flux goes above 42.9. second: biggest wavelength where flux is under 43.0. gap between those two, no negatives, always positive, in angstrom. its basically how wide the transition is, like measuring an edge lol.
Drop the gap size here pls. 13.5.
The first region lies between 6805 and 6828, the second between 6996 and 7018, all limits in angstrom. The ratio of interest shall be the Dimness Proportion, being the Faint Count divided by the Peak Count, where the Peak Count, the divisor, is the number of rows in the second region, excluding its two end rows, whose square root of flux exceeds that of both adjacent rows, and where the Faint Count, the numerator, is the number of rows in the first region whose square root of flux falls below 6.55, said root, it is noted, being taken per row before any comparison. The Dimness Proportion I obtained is 3.0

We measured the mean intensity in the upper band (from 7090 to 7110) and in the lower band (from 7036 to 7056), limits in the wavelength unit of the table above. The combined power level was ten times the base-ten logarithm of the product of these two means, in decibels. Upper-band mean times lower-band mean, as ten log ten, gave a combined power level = 32.44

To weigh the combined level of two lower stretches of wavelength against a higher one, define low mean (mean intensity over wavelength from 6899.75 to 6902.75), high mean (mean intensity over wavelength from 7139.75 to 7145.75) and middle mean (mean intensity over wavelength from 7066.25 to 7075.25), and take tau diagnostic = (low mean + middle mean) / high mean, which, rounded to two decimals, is 2.14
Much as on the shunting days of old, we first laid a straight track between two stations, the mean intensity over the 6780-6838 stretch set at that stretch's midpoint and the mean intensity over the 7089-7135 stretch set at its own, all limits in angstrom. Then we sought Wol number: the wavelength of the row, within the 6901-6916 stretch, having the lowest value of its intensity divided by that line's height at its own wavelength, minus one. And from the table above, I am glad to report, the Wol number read 6902.0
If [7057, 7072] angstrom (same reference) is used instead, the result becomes 7065.5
